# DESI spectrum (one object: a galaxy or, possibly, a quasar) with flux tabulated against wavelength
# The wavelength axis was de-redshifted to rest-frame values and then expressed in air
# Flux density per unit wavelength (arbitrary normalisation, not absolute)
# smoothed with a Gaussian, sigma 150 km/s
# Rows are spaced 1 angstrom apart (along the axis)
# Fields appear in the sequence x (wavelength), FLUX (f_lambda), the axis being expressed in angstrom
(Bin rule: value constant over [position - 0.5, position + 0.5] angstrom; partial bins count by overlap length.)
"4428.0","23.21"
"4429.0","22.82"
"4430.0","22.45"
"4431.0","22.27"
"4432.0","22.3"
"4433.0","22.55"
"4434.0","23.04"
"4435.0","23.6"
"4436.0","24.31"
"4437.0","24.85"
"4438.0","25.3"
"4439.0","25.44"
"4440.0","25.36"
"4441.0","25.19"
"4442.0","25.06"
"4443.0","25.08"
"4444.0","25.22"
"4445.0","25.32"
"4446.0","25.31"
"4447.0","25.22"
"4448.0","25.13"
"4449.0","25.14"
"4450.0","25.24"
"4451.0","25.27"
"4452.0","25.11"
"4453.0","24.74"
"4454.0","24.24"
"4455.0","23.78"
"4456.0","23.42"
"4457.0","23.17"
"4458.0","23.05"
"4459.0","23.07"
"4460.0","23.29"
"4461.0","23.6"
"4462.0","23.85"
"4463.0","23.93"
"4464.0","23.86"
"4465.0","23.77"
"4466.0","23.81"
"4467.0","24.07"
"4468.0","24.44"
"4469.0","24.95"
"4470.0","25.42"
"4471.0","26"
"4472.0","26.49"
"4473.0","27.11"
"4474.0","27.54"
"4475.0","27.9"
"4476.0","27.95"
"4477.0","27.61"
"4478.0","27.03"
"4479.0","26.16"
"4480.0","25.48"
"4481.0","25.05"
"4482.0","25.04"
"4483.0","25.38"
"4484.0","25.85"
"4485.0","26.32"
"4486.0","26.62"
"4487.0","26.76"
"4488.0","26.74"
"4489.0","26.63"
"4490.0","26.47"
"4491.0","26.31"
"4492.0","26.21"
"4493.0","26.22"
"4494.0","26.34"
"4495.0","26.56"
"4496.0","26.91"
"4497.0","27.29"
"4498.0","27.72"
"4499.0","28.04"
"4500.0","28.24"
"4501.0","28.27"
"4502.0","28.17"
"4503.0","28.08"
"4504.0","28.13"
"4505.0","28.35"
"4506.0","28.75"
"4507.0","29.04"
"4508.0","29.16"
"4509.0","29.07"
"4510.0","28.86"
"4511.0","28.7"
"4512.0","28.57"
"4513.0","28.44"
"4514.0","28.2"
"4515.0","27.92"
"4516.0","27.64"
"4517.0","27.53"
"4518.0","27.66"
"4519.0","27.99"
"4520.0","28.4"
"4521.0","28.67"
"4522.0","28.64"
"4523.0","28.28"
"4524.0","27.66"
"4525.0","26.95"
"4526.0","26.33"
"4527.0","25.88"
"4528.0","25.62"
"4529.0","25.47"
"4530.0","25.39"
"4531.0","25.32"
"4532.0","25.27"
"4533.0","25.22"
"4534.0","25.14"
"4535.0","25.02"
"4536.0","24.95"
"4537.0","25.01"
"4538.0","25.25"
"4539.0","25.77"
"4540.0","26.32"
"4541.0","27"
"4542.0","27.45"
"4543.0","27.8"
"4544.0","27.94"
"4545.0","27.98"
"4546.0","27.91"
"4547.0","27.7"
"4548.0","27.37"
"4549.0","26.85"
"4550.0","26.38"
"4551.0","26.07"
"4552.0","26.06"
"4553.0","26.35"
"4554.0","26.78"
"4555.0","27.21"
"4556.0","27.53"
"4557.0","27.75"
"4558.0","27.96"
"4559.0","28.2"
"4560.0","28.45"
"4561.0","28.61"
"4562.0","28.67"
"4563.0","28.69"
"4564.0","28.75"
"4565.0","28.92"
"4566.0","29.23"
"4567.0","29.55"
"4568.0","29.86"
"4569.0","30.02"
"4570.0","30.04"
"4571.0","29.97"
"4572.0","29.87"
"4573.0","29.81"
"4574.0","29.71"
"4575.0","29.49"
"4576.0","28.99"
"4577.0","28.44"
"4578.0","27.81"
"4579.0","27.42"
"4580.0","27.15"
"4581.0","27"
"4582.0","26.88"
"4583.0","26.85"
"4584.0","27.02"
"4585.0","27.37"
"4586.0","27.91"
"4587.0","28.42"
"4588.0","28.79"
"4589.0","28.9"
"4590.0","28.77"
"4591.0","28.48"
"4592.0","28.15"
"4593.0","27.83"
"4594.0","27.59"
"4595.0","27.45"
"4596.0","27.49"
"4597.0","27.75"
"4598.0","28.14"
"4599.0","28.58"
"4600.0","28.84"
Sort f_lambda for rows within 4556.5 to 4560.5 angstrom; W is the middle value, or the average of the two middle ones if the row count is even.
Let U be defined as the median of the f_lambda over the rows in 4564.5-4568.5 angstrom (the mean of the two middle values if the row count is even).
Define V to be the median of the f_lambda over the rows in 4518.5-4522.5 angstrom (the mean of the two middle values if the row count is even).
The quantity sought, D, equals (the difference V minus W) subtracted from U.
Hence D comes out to 29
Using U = 29.4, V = 29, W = 28.1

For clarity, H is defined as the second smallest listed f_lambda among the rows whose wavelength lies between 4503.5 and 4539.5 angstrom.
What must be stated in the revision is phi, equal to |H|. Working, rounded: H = 25.01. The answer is 25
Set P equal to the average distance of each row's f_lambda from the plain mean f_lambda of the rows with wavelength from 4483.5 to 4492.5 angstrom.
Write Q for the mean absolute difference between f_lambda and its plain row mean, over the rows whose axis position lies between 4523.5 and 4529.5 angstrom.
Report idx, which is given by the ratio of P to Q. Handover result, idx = 0.4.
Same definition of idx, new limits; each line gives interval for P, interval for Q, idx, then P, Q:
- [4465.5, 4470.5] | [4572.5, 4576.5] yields 2.0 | 0.52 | 0.26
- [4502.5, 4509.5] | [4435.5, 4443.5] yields 1.6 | 0.40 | 0.25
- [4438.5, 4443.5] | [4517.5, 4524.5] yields 0.4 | 0.14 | 0.36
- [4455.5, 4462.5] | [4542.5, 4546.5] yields 4.4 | 0.23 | 0.05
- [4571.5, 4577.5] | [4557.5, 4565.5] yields 1.8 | 0.45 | 0.25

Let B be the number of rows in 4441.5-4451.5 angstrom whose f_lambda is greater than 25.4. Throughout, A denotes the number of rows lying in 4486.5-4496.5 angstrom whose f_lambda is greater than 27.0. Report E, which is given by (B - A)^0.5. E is 0.0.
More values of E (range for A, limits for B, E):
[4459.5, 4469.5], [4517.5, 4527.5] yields 3.2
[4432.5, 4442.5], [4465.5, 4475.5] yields 2.4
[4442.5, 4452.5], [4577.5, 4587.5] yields 3.2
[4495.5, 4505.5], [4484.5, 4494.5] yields 1.0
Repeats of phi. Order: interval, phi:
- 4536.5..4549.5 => 25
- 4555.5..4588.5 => 27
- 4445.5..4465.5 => 23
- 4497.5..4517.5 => 28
